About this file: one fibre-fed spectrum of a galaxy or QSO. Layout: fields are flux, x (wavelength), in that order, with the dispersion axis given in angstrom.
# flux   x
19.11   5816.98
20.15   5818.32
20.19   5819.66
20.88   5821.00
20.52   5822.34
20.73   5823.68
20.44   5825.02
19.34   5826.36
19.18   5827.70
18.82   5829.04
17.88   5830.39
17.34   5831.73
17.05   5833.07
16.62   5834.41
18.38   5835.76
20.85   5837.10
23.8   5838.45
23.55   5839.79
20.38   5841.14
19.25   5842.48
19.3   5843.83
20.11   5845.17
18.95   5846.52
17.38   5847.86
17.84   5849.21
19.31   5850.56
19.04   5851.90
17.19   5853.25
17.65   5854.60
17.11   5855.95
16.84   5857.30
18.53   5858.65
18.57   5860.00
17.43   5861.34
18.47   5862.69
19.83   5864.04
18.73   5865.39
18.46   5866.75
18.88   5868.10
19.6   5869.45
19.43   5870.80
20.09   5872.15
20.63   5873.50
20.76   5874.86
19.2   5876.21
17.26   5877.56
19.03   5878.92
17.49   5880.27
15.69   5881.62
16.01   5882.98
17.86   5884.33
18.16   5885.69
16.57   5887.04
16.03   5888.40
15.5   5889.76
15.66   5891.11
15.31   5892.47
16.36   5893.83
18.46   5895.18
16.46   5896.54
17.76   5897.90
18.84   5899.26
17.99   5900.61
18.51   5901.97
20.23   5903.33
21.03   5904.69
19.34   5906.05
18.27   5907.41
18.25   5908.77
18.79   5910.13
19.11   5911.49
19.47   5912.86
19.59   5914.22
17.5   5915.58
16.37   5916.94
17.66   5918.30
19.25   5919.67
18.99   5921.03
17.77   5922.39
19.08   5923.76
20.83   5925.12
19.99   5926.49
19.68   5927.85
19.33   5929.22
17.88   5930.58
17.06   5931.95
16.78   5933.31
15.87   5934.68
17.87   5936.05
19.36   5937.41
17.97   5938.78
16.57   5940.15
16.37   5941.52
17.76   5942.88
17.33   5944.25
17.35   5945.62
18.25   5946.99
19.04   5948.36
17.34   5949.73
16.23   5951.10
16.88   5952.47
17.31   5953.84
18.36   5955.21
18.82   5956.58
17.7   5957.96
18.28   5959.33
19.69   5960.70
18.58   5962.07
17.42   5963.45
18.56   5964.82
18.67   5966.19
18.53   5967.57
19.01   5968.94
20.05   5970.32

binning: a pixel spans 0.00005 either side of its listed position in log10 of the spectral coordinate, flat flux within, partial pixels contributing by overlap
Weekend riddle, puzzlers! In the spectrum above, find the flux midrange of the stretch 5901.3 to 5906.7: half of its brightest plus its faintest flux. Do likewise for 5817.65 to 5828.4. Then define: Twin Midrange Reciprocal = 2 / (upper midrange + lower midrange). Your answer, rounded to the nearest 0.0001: 0.0503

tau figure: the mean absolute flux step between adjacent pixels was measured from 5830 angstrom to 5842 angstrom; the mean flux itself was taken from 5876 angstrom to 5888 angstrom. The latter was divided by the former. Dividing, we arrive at 12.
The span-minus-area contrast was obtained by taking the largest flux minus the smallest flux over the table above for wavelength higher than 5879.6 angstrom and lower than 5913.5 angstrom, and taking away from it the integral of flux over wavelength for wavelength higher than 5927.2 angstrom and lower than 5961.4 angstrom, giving -603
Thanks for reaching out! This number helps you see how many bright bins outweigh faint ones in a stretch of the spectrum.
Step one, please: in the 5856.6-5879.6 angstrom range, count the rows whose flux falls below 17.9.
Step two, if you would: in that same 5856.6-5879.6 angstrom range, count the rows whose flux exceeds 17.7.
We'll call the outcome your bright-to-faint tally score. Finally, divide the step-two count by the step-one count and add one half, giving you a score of 5.2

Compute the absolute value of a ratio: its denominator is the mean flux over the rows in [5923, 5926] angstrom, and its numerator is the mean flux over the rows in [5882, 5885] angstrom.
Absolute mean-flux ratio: 0.85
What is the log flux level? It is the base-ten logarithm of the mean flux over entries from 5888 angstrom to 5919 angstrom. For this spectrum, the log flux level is 1.25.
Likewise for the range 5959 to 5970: 1.27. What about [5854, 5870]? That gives 1.26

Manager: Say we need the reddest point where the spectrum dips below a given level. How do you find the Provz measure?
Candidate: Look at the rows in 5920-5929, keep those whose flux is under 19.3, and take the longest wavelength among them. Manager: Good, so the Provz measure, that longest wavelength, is 5923.76 angstrom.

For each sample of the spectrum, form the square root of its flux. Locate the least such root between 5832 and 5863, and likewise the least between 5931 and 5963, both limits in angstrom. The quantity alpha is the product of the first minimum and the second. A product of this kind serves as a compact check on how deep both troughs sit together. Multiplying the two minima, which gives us 16.2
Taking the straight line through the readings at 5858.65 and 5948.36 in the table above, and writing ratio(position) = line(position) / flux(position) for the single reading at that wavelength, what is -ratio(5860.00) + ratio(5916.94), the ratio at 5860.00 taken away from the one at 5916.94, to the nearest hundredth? 0.15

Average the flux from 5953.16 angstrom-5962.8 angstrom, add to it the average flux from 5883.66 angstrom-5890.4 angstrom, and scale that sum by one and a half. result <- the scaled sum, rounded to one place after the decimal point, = 52.8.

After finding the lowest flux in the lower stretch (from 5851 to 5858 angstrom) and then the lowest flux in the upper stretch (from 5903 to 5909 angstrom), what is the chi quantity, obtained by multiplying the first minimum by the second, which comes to 307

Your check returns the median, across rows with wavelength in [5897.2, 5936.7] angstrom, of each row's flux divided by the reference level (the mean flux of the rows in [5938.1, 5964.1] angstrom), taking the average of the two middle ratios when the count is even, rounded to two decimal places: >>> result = 1.06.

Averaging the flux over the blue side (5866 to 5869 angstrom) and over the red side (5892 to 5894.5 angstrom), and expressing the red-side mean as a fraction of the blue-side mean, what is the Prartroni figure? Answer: 0.85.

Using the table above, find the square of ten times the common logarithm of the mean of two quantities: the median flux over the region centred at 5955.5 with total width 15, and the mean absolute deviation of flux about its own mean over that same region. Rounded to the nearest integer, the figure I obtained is 96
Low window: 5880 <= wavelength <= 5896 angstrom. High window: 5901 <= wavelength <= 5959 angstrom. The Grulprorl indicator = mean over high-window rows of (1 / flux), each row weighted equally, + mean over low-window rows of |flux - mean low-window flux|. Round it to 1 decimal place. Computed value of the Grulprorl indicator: 1.0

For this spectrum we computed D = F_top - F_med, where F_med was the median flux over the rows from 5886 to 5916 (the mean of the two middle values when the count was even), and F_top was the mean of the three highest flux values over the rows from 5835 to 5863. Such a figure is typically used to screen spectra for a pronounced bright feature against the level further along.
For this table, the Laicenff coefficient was 4.5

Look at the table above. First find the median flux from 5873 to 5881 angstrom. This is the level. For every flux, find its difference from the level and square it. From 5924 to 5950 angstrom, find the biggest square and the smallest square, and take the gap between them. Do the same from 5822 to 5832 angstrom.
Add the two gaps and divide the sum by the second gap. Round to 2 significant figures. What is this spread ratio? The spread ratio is 4.3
